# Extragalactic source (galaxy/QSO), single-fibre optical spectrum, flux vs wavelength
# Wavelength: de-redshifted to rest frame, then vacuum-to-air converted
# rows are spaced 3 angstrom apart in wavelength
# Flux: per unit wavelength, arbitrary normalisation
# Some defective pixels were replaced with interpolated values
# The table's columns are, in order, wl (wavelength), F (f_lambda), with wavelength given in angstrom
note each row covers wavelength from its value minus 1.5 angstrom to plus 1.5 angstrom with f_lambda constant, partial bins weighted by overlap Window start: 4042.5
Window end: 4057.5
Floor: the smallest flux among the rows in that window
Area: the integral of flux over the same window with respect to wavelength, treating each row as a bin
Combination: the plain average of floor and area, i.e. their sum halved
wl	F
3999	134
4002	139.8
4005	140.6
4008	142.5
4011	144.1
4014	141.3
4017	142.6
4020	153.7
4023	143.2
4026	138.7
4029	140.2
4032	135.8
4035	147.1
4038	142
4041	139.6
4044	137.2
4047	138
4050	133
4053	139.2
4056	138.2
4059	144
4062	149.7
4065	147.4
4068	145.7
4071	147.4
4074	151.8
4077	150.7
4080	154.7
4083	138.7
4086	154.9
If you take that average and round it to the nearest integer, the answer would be 1095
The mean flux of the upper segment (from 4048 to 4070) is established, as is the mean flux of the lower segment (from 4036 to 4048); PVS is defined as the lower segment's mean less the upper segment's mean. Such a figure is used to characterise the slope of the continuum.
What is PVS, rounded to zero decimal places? -3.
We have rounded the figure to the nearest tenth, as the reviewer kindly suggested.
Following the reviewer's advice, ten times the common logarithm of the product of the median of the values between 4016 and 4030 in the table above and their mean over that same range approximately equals 43.1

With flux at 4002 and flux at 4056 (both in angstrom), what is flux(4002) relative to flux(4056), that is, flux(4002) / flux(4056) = 1.01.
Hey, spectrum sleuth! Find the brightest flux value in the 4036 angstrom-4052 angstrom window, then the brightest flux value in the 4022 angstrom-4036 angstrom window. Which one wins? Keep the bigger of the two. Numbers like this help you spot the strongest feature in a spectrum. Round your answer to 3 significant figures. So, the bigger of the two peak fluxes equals 147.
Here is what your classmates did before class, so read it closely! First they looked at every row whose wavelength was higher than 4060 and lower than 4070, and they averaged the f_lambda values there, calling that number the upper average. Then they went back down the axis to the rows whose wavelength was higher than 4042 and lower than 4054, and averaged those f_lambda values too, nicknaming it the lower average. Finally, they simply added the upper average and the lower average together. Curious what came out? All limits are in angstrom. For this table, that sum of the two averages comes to 284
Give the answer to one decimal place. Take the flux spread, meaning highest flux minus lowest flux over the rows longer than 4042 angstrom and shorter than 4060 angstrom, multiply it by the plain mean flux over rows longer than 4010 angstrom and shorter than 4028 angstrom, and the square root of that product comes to 39.8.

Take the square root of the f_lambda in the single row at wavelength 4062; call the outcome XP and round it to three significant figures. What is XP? 12.2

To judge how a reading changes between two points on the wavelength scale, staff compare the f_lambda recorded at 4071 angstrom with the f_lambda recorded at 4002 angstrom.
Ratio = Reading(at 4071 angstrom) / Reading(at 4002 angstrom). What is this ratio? 1.05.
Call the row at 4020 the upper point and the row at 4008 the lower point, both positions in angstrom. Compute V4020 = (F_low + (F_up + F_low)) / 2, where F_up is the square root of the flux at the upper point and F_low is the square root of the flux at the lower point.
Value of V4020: 18.1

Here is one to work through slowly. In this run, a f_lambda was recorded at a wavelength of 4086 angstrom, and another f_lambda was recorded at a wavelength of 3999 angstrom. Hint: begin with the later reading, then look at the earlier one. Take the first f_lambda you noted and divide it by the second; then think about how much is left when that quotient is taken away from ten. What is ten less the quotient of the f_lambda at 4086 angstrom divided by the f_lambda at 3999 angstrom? 8.84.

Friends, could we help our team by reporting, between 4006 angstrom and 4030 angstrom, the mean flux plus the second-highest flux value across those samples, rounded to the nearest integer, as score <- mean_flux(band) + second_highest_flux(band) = 287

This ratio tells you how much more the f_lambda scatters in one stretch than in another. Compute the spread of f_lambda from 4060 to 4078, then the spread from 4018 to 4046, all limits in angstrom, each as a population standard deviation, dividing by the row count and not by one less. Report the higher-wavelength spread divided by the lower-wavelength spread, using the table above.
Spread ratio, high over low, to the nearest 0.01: 0.41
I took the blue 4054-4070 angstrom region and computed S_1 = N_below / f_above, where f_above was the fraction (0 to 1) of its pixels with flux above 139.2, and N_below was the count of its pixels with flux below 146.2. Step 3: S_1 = 4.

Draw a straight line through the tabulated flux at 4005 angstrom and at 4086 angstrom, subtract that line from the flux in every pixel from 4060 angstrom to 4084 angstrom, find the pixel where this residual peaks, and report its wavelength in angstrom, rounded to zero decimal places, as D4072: 4080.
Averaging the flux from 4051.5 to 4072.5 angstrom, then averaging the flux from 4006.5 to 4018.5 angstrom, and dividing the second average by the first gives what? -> 0.987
